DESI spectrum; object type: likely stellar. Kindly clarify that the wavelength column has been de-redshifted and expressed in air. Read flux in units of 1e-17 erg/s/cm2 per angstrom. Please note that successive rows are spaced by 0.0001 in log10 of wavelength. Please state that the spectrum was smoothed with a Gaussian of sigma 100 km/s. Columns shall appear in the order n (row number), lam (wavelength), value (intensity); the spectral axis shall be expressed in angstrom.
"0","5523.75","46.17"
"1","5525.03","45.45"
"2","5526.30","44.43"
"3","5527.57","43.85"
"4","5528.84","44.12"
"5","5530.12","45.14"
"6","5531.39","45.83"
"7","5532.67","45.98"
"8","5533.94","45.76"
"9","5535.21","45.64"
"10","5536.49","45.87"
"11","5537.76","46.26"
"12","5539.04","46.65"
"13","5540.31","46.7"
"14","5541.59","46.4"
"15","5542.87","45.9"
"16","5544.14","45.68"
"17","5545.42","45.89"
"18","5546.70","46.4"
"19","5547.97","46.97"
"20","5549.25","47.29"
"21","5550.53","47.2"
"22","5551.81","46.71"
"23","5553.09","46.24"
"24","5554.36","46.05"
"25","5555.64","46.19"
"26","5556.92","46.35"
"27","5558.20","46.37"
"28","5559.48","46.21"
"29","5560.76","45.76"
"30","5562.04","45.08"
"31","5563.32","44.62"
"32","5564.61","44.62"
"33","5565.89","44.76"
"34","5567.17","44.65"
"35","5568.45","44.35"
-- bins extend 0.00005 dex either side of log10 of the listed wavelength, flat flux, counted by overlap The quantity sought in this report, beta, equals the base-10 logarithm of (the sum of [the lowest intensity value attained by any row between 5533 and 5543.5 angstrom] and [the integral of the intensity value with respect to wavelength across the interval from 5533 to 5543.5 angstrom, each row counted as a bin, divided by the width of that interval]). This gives 1.96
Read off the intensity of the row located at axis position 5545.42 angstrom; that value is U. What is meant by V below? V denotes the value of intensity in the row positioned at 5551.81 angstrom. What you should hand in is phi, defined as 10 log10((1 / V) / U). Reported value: -33.3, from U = 45.89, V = 46.71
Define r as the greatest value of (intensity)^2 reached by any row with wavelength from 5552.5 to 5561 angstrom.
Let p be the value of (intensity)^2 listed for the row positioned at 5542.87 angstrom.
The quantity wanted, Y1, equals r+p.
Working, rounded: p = 2107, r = 2150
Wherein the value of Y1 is 4257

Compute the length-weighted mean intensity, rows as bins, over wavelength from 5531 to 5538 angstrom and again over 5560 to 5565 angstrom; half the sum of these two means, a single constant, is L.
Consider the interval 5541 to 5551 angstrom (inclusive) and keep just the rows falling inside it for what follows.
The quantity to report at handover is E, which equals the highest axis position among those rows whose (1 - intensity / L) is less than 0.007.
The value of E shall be 5550.53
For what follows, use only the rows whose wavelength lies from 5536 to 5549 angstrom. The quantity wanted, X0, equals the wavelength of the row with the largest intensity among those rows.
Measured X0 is 5547.97 angstrom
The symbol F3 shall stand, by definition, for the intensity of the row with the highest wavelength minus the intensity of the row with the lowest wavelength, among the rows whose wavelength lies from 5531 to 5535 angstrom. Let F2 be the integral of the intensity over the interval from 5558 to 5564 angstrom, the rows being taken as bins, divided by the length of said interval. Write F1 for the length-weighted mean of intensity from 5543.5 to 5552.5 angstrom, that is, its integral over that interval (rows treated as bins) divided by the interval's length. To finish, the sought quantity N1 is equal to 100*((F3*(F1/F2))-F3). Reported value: -0.2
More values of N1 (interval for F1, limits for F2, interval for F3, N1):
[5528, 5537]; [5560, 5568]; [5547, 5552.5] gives -0.3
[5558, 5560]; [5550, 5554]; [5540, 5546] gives 0.8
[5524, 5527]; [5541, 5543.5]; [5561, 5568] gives 1.0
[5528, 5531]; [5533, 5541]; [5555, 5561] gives 1.4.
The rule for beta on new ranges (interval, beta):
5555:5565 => 1.96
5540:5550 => 1.96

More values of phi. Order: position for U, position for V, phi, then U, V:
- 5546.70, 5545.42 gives -33.3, 46.4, 45.89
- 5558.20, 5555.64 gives -33.3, 46.37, 46.19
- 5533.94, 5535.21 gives -33.2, 45.76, 45.64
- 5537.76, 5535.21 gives -33.2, 46.26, 45.64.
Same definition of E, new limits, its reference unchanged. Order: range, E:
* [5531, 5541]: 5540.31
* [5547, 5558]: 5556.92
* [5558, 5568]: 5560.76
